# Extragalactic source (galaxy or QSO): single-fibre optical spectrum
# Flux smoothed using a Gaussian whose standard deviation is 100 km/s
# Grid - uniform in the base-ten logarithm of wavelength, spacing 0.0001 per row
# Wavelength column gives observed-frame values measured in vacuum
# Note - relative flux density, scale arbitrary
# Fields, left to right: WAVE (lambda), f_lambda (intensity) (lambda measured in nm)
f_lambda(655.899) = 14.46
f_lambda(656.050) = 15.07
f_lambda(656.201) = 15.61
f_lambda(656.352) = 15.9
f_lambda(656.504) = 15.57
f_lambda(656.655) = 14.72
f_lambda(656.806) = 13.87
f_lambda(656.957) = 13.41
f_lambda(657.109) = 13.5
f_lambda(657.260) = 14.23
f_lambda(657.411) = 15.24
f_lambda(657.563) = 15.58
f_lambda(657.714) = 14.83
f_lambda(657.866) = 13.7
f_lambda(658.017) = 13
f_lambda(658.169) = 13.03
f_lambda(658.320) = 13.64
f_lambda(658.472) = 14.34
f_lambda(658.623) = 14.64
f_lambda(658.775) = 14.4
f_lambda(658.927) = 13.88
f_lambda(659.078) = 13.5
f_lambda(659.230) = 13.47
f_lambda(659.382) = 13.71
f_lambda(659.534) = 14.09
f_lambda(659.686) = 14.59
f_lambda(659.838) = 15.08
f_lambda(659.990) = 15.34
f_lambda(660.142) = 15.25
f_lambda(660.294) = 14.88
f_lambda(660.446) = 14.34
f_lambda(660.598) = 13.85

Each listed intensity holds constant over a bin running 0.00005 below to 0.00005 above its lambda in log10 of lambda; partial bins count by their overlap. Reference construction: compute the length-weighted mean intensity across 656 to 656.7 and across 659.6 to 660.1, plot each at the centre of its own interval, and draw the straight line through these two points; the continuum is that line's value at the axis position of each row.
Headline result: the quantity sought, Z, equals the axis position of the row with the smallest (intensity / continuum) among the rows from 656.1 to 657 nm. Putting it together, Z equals 656.957 nm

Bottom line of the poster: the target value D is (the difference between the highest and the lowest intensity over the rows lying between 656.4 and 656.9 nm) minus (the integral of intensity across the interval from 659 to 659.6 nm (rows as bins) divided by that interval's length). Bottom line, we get -12.0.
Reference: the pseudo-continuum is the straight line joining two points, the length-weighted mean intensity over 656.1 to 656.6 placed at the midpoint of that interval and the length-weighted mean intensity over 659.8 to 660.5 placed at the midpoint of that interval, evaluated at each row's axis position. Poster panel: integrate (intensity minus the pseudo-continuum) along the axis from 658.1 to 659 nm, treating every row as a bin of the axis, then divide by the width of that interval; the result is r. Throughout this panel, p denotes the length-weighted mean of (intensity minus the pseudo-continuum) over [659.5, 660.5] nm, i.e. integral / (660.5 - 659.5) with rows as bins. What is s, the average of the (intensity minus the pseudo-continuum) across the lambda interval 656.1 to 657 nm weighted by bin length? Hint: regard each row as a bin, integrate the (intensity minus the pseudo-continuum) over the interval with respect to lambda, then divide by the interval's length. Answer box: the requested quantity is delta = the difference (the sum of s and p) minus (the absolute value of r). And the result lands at -2.1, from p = -0.18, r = -1.26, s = -0.7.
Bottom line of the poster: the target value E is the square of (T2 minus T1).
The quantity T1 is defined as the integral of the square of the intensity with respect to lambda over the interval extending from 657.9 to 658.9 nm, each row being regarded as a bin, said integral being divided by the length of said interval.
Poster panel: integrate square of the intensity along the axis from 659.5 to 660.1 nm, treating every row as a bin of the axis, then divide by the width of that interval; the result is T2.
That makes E 824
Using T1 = 192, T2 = 220.6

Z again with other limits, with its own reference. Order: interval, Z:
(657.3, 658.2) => 658.017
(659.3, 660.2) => 659.382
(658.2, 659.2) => 659.078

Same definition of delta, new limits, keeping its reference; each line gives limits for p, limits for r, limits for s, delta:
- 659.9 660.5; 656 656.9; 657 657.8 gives -1.3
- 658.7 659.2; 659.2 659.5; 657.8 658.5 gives -4.6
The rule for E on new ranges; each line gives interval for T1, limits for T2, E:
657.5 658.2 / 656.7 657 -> 74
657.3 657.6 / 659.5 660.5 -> 150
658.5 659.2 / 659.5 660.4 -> 541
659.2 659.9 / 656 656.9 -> 671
